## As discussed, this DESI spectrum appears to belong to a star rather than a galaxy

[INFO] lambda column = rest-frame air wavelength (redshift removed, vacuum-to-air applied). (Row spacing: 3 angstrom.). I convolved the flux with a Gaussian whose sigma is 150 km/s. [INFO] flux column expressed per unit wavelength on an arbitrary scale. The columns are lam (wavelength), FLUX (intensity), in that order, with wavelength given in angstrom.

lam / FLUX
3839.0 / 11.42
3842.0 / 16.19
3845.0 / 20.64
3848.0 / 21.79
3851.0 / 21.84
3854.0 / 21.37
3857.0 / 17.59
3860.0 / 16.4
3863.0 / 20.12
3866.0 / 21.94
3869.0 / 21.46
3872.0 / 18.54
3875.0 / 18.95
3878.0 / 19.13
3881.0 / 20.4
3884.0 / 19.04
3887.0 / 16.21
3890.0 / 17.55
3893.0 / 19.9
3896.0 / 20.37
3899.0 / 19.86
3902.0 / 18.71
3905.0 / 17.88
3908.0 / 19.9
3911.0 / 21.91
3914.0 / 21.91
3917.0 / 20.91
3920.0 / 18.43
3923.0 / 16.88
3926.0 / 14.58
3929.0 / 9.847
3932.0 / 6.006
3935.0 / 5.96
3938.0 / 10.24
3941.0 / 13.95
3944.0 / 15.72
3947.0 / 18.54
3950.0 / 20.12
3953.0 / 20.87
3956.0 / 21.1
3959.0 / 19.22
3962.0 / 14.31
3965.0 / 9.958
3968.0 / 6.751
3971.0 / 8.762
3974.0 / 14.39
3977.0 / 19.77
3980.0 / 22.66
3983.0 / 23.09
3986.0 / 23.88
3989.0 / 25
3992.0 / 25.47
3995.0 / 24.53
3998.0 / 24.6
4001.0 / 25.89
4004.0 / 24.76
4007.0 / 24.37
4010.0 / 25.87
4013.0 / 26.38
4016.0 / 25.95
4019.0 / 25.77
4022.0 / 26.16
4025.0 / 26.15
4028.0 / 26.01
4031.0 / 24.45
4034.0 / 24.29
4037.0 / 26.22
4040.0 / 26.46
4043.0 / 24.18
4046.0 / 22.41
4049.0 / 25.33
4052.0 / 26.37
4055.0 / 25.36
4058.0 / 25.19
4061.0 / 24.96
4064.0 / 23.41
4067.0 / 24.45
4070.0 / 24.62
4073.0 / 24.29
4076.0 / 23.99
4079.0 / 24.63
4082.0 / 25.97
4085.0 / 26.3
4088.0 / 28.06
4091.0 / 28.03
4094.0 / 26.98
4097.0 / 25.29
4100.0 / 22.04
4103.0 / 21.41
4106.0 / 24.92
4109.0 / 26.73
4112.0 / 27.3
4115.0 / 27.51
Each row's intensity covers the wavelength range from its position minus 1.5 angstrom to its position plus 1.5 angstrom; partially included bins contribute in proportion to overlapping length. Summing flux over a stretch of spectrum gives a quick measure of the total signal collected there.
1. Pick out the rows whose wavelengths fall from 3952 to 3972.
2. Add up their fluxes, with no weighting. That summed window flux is 101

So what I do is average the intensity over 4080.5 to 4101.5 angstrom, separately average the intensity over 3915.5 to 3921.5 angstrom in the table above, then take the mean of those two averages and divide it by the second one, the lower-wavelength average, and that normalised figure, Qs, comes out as 1.16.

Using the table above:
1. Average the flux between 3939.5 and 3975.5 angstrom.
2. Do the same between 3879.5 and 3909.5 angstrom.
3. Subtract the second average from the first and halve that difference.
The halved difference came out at -1.8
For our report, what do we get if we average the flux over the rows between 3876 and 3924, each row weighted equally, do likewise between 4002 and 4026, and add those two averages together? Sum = 45.0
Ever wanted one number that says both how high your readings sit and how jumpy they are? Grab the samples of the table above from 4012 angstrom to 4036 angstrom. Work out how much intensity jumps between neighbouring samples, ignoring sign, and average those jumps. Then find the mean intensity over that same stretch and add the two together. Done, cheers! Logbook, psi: 26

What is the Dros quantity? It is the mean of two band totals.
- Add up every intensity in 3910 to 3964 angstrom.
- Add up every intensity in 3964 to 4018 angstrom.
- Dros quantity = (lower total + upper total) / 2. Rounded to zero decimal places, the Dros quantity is 336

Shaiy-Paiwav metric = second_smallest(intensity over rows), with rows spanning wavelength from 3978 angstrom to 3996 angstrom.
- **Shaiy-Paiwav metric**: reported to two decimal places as 23.09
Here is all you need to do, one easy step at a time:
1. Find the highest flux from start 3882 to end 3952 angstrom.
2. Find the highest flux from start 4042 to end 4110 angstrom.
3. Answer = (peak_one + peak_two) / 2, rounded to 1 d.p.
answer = 25.0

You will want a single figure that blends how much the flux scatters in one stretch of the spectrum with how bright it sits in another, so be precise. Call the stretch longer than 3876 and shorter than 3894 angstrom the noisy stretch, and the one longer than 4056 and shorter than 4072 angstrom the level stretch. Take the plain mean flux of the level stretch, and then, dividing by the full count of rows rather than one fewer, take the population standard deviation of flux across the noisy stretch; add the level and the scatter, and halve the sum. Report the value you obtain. 13.0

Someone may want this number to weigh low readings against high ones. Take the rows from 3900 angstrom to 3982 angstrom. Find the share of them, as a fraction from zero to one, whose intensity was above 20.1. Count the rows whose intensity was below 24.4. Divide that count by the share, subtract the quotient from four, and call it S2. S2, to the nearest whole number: -100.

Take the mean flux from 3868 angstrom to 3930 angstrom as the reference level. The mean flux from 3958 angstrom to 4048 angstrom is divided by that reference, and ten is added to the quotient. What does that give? 11.2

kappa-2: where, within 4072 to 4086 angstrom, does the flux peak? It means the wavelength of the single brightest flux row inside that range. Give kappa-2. 4085.0 angstrom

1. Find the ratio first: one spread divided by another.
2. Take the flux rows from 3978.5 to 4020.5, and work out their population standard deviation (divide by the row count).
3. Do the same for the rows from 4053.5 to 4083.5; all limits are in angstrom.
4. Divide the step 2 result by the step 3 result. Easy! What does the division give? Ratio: 2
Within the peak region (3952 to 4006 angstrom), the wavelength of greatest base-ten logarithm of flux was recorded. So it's 4001.0 angstrom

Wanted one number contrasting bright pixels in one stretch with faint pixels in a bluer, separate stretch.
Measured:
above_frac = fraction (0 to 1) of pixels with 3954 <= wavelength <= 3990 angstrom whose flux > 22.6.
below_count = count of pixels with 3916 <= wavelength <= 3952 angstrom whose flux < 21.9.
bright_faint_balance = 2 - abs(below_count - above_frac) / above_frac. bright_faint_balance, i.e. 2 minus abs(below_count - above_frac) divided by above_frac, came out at -33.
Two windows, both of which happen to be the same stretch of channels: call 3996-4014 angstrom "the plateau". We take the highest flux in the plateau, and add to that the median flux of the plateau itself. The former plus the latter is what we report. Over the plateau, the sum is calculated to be 52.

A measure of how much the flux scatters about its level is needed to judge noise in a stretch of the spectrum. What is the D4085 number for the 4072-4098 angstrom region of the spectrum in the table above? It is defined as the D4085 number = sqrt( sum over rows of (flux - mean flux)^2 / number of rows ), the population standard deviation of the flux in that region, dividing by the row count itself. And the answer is 1.4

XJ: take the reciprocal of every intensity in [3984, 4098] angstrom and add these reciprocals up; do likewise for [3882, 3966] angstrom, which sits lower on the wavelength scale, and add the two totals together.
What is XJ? 3.4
